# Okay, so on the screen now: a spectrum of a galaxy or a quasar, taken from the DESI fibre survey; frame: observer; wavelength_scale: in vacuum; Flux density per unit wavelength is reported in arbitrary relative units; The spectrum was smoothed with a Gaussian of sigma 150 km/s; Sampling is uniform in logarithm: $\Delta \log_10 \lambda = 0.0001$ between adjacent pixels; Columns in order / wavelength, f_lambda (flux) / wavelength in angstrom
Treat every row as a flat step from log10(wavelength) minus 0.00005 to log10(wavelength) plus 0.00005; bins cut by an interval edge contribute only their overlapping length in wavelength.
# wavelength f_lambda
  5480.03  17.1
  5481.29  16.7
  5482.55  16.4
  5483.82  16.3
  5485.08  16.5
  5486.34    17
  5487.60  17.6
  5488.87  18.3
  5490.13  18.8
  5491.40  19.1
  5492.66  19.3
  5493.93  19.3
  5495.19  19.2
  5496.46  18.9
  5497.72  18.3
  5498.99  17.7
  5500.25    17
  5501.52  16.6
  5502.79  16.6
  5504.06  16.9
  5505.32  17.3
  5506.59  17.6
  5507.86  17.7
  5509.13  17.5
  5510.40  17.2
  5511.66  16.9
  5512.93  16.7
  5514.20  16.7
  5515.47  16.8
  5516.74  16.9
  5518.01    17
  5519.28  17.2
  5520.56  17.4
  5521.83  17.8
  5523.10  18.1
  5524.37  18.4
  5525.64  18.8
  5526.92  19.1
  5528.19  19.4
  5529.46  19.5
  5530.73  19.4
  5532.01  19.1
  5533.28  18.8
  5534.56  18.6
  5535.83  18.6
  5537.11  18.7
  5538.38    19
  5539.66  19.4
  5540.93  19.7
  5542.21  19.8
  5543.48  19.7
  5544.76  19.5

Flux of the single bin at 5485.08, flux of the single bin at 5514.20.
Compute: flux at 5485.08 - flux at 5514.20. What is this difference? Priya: -0.20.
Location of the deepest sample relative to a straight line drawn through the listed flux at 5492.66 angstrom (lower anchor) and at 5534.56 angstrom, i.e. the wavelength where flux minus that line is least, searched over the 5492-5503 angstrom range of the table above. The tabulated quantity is 5501.52 angstrom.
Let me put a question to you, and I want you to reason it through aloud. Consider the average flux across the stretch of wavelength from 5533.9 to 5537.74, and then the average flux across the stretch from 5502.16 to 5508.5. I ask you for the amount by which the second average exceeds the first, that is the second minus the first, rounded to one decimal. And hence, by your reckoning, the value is -1.4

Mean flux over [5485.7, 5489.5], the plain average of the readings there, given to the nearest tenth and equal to 17.6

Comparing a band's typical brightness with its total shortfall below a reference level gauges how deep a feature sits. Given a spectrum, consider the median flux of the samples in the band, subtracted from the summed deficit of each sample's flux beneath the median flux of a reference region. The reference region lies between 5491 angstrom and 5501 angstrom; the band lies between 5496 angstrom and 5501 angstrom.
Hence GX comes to -13.9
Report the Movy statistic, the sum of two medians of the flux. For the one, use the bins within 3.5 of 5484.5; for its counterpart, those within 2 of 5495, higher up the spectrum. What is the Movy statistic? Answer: 35.8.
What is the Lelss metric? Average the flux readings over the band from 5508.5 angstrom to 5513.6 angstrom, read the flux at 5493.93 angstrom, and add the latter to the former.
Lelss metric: 36.4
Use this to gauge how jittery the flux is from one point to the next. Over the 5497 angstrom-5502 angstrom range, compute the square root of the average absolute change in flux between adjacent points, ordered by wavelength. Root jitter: 0.75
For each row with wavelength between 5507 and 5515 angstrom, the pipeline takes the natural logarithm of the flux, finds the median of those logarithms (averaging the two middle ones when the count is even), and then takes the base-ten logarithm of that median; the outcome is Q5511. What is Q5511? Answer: 0.453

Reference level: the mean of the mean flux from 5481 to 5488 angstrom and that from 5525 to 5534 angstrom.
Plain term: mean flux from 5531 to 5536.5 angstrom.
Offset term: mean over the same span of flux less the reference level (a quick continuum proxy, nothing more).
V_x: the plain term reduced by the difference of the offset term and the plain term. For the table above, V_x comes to 36.7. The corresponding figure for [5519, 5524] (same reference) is 35.6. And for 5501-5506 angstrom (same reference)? 34.8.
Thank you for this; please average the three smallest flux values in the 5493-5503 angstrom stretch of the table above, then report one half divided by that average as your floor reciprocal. 0.0299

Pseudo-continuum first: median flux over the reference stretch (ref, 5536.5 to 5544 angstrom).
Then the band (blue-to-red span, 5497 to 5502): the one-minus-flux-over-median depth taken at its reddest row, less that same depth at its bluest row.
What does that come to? 0.087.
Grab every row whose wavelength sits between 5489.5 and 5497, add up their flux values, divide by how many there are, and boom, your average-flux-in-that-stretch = 19.1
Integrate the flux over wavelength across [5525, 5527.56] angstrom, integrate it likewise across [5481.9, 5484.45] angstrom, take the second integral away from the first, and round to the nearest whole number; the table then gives 7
